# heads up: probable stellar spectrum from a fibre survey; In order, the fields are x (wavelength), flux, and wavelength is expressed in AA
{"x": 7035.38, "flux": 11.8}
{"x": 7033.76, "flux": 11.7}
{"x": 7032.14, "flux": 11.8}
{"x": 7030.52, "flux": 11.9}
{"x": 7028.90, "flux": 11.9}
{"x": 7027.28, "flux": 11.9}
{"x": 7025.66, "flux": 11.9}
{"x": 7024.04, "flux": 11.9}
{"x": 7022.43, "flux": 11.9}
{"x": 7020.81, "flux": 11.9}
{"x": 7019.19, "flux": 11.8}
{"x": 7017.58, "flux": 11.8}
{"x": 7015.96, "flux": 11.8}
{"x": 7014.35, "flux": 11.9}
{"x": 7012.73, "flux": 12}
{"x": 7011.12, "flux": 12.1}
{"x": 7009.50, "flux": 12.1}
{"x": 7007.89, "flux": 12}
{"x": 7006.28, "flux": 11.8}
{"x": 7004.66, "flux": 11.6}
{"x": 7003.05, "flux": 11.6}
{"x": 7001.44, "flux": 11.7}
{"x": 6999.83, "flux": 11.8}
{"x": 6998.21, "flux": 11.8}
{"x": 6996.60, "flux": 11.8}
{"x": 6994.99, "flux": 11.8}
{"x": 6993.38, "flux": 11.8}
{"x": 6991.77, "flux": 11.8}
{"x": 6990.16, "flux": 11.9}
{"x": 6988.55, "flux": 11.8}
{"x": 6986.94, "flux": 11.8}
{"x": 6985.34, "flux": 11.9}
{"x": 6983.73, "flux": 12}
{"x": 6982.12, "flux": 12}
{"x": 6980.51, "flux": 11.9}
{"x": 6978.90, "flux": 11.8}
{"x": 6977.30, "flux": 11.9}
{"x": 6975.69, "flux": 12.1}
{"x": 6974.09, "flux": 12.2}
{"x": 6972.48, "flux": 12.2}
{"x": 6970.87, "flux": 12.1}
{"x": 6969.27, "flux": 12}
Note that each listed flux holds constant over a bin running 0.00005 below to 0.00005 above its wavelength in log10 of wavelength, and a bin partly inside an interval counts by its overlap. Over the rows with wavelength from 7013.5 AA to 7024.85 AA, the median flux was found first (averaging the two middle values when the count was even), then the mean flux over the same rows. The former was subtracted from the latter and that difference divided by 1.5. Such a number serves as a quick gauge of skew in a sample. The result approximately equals -0.03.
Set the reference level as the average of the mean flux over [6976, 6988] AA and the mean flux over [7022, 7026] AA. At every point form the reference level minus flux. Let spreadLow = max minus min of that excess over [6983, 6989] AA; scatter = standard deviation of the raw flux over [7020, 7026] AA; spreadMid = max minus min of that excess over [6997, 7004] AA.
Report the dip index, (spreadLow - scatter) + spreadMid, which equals 0.40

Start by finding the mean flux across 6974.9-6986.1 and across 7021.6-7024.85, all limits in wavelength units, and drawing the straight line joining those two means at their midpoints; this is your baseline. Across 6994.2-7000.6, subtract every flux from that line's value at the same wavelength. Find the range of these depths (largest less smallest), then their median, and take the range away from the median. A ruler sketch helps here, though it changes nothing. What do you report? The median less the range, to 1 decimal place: 0.1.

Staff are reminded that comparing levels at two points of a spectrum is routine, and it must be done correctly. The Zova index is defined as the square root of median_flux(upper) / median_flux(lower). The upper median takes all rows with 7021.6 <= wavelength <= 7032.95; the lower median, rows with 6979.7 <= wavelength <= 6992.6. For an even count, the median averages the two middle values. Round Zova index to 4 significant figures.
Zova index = 1.000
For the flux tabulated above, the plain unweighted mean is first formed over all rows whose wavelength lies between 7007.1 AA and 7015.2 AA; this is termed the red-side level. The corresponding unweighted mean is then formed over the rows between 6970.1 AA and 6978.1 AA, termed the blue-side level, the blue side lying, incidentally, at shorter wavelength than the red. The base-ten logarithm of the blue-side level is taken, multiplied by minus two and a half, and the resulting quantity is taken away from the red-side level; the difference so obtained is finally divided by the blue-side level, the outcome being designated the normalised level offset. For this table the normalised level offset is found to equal 1.22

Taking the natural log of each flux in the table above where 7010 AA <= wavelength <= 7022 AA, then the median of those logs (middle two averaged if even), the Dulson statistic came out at 2.48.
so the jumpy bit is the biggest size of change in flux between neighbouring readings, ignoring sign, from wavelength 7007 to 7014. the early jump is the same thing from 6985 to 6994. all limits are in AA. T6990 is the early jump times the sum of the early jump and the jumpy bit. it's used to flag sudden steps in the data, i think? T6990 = 0.020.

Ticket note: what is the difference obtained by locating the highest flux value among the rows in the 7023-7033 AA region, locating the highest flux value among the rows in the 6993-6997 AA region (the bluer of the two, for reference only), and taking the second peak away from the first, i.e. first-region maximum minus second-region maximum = 0.10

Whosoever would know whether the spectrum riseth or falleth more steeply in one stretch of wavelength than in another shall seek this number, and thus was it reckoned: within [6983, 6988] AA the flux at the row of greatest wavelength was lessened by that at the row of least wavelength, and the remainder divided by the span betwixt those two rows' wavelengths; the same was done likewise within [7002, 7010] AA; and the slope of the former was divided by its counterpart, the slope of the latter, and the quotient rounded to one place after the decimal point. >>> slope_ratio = -0.8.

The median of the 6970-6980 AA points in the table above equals 12.1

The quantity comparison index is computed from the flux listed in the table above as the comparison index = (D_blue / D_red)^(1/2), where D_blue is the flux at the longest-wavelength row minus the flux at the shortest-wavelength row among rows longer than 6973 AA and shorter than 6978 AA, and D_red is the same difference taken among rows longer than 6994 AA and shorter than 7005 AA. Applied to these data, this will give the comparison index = 1.2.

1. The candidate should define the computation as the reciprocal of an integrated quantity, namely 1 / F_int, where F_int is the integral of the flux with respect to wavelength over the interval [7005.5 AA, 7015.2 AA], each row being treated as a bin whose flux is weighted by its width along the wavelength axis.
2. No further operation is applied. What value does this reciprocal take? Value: 0.0086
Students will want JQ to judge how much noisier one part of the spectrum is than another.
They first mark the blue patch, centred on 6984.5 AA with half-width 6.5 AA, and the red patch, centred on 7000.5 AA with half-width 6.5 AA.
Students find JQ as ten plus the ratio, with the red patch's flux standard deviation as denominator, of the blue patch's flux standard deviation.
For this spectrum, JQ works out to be 10.9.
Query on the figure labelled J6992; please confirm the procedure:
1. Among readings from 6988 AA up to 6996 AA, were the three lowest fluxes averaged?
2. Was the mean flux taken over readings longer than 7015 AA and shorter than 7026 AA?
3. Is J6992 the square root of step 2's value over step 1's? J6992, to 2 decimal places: 1.00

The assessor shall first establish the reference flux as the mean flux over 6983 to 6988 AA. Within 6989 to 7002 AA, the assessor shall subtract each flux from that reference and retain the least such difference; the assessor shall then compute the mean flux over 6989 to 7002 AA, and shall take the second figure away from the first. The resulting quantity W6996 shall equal -11.8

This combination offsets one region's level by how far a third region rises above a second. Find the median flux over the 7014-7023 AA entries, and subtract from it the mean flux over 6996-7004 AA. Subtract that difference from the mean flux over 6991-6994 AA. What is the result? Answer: 11.7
